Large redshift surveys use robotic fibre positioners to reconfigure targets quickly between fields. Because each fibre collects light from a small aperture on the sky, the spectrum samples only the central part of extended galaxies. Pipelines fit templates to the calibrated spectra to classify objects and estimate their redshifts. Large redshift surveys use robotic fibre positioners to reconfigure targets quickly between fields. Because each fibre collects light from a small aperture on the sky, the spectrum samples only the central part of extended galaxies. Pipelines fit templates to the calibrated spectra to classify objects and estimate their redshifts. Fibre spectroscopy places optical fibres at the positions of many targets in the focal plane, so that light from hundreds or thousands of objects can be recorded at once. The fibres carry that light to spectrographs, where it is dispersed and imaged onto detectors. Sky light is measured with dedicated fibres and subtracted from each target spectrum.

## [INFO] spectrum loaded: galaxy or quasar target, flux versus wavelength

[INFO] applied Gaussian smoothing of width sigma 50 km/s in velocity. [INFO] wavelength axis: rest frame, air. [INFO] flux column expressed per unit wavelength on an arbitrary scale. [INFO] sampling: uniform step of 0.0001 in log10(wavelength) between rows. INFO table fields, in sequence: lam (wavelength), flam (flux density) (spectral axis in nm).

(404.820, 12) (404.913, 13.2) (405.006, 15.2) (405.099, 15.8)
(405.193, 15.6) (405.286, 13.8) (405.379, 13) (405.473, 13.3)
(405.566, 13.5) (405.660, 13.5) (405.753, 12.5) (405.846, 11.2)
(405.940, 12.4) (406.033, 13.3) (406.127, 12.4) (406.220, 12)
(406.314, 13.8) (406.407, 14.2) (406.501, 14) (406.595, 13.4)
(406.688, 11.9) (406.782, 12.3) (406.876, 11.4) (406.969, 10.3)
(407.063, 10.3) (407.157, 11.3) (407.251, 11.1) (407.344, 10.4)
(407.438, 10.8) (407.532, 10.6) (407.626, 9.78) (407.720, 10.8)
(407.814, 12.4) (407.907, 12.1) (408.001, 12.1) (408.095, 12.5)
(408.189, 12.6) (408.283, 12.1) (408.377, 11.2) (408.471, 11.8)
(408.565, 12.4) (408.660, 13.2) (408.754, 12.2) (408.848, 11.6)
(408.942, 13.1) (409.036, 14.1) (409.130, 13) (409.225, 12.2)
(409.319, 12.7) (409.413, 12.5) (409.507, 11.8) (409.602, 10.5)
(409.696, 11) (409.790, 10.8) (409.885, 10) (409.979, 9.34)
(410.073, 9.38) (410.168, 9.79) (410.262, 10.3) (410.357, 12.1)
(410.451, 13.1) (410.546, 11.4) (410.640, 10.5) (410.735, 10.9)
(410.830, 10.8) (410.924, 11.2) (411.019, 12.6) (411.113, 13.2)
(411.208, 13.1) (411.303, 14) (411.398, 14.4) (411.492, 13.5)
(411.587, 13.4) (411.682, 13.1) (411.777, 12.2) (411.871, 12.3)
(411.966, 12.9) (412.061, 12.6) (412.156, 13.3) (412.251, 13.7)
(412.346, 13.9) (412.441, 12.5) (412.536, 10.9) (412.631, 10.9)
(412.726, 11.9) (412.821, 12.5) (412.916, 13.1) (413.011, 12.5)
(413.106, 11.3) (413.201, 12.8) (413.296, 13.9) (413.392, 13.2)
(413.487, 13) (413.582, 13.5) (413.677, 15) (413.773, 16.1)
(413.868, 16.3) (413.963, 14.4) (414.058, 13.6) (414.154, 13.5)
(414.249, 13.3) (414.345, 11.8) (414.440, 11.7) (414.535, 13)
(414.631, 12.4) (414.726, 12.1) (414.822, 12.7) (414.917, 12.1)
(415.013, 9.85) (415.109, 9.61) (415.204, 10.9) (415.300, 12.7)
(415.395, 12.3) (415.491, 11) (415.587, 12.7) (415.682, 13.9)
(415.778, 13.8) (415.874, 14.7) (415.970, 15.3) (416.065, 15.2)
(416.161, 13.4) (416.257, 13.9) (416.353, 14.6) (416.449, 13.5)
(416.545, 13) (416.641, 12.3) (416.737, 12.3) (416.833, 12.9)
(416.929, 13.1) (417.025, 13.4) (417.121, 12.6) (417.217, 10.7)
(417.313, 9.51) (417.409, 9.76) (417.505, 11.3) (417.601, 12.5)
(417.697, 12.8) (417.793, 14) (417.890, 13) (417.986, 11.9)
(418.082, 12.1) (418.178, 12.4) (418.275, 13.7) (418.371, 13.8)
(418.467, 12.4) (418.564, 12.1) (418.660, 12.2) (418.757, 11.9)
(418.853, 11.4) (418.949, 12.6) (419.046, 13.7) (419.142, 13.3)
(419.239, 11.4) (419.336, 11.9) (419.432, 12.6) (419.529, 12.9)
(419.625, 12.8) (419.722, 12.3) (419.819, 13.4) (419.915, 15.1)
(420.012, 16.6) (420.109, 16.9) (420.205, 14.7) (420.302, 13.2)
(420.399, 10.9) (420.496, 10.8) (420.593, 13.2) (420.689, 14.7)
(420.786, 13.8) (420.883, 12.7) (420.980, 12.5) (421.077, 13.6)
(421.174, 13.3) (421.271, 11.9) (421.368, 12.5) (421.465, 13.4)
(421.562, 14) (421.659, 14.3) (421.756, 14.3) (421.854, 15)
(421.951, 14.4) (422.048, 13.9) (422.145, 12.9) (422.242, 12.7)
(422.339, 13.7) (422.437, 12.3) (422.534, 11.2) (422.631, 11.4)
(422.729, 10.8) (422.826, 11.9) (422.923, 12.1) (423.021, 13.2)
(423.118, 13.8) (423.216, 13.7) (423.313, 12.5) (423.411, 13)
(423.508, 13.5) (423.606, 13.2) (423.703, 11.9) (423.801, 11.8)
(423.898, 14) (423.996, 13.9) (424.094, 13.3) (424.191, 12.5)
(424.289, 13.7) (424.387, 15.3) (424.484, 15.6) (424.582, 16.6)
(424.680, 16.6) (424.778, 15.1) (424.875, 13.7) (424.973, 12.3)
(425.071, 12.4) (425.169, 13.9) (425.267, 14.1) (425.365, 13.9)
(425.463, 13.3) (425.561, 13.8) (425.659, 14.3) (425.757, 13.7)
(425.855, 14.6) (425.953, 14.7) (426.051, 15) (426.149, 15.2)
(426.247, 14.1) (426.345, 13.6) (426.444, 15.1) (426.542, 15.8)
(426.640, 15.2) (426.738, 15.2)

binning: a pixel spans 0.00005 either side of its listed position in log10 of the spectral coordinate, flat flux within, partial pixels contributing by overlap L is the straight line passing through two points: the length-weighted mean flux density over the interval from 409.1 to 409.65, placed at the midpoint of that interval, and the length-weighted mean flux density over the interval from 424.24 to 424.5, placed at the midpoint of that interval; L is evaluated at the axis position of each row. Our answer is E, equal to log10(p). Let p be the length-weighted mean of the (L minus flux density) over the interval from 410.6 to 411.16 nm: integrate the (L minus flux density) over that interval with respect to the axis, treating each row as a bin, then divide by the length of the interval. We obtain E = -0.09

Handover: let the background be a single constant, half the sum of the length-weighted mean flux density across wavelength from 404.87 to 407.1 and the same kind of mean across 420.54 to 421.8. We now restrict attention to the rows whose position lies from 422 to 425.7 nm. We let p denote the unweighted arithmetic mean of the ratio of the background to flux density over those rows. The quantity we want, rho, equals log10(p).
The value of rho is 0.00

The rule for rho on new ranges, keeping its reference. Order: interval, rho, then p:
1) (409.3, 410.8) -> 0.08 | 1.21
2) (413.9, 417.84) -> 0.03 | 1.06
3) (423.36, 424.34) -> 0.01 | 1.01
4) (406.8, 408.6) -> 0.07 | 1.17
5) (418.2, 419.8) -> 0.02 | 1.06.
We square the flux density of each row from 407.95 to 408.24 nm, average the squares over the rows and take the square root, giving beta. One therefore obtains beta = 12.4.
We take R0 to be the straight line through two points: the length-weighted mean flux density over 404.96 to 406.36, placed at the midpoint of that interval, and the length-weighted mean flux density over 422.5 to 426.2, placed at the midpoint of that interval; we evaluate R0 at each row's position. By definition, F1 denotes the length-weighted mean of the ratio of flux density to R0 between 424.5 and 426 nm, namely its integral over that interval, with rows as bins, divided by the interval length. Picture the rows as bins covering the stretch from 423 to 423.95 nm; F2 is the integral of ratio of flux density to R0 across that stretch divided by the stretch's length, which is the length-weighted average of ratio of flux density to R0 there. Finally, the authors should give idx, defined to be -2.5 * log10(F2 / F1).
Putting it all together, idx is 0.09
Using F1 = 1.05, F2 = 0.96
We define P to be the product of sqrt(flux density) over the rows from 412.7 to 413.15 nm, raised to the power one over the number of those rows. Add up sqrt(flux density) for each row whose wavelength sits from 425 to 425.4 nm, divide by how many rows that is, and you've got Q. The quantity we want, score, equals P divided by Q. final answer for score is 0.95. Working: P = 3.50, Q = 3.68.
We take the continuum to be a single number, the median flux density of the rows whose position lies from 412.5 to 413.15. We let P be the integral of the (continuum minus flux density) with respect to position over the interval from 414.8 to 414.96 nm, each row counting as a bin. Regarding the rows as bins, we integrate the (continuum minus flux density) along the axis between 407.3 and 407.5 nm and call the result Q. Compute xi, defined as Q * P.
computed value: -0.019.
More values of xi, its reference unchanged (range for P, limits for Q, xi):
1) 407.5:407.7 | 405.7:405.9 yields -0.002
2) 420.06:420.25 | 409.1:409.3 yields 0.101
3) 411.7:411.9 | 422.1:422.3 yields 0.018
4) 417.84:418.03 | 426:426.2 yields 0.069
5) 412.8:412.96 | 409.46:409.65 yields -0.022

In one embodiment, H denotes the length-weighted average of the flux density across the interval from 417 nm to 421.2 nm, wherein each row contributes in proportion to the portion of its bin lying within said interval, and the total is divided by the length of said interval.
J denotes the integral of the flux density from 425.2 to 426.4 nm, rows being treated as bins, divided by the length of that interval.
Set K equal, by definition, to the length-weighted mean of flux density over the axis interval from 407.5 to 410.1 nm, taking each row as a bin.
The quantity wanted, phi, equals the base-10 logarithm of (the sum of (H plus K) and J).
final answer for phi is 1.588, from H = 12.8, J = 14.2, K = 11.7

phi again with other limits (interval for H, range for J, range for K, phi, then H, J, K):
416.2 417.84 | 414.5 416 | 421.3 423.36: 1.579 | 12.5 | 12.4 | 13.0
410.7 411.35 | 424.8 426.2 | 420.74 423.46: 1.594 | 12.3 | 14.0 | 13.0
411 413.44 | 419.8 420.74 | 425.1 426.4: 1.612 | 12.8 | 14.0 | 14.1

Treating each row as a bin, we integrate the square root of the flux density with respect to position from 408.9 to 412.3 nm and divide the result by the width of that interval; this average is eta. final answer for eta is 3.47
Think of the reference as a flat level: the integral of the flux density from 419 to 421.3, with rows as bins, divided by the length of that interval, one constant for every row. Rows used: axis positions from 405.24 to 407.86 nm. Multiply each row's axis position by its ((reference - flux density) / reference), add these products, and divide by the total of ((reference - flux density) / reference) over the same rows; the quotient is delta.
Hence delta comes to 407.15 nm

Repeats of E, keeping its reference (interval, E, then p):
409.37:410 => 0.09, 1.23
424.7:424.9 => -1.17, 0.07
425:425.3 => 0.20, 1.58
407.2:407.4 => -0.03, 0.94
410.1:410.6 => 0.00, 1.01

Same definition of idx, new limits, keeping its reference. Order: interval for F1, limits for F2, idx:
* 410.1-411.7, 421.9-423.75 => -0.04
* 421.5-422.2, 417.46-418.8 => 0.12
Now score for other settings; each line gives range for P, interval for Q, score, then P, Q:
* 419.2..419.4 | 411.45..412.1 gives 0.95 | 3.41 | 3.59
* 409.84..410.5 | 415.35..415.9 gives 0.90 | 3.24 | 3.61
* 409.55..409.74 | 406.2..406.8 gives 0.91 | 3.28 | 3.62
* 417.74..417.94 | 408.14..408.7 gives 1.05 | 3.67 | 3.49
